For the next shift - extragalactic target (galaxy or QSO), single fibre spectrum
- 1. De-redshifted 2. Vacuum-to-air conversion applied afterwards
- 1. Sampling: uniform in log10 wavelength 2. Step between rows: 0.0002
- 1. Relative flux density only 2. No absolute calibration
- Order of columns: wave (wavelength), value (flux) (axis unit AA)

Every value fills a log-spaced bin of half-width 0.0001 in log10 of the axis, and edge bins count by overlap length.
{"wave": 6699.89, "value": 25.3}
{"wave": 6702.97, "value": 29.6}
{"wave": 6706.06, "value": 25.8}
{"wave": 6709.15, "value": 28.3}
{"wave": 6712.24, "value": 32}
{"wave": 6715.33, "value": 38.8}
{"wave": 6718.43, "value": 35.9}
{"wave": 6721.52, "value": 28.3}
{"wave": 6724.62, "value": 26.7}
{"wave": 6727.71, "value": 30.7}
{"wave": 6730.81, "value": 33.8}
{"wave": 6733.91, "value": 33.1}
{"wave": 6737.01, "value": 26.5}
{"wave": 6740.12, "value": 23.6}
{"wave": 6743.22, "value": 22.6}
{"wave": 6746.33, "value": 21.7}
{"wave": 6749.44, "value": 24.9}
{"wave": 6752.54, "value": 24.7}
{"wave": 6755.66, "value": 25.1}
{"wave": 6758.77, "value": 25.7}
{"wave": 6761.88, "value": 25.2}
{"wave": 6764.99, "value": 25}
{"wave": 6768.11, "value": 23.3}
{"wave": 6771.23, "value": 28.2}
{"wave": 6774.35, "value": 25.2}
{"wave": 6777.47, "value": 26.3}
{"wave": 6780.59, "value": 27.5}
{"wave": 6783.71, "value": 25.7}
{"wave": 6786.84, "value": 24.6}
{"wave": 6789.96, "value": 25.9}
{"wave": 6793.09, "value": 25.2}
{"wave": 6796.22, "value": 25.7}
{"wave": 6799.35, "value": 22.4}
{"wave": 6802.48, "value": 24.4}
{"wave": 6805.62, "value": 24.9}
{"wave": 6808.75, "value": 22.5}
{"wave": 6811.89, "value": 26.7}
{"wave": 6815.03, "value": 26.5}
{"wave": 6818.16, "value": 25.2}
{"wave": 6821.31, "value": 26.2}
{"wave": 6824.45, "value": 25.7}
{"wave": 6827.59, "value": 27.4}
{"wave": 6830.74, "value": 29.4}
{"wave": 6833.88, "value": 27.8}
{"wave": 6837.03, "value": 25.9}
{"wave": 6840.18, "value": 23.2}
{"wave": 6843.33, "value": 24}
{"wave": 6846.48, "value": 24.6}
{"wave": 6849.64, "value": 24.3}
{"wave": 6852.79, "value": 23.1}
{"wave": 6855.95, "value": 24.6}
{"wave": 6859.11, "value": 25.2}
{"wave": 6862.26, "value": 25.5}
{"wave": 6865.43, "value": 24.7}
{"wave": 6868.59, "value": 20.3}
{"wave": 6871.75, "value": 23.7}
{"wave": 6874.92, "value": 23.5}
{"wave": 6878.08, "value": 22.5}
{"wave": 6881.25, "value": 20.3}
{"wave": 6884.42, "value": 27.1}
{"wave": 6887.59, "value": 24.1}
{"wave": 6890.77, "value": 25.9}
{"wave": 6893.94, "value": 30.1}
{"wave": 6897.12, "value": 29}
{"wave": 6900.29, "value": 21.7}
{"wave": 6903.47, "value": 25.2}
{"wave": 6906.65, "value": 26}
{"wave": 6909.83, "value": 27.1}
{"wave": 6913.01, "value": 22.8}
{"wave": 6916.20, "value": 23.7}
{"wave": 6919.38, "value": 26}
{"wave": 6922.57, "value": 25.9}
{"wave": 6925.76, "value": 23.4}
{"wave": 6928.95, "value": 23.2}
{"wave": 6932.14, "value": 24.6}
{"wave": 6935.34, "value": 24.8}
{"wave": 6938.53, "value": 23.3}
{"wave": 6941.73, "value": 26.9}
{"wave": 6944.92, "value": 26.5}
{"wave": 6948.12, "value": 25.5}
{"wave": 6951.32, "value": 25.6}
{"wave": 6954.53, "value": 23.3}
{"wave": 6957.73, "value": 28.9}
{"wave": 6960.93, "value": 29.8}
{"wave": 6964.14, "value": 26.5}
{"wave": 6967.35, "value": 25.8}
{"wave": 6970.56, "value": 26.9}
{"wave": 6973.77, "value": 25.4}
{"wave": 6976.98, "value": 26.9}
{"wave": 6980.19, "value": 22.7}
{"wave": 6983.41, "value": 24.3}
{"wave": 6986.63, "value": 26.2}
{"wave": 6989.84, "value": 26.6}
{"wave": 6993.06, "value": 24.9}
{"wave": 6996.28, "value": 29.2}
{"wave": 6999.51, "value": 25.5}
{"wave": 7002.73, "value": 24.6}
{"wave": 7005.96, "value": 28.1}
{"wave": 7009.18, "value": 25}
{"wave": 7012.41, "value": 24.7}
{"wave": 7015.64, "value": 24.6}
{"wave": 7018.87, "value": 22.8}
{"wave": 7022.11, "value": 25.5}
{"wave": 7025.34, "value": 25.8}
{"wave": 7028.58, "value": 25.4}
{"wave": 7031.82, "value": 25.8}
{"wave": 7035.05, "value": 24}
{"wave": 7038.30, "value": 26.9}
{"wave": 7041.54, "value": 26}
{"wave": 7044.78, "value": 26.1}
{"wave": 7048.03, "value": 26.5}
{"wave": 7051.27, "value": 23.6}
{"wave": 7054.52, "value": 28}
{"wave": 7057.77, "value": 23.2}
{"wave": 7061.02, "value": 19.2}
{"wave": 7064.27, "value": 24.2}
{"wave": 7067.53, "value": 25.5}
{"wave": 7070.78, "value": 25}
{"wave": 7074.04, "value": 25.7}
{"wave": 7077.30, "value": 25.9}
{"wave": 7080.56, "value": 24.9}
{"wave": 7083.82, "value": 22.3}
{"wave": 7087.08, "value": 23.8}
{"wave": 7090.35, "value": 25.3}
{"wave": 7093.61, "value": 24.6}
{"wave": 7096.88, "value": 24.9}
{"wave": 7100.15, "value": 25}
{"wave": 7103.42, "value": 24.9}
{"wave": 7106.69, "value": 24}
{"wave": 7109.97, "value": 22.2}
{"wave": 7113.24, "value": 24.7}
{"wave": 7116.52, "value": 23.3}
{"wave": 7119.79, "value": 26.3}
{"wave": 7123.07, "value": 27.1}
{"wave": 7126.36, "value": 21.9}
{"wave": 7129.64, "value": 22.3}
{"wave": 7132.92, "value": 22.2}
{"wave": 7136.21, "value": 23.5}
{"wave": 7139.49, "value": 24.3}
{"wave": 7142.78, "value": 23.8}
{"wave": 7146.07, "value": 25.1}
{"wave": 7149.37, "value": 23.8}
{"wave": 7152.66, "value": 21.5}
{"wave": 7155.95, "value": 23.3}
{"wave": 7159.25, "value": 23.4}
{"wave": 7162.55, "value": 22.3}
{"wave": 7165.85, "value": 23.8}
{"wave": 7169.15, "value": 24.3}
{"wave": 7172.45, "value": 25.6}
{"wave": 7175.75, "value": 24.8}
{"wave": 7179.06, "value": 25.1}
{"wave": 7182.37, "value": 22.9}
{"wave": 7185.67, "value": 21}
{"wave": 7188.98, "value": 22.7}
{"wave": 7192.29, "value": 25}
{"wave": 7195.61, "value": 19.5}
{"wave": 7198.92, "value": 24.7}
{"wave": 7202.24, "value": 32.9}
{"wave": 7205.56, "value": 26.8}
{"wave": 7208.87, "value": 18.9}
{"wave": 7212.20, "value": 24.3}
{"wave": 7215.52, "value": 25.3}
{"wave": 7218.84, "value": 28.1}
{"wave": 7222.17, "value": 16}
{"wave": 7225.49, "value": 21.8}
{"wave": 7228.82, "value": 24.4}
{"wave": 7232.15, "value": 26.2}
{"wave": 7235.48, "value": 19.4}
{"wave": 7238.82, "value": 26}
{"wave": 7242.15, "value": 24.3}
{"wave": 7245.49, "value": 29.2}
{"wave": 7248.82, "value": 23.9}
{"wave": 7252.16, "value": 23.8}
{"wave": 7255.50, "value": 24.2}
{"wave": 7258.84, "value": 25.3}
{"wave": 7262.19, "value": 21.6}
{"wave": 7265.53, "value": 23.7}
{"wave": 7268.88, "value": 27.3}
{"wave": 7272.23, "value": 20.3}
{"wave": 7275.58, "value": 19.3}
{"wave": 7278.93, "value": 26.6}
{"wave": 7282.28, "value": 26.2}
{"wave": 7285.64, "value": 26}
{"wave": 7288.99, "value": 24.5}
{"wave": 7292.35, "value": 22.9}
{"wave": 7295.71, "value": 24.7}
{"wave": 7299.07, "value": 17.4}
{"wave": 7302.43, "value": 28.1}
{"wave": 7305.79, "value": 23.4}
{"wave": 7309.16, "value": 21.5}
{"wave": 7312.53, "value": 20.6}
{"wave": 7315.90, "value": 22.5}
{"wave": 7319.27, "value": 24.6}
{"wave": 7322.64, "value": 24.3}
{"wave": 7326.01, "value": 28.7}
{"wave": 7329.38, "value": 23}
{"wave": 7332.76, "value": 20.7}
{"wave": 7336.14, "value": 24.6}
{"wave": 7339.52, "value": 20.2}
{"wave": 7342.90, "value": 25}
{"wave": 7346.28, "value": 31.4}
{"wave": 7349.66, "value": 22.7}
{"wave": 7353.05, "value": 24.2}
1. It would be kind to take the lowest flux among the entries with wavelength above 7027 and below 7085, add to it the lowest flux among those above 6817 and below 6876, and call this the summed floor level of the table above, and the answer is 39.5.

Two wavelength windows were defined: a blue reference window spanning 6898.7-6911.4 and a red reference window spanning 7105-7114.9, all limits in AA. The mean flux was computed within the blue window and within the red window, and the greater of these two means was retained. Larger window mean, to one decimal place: 25.0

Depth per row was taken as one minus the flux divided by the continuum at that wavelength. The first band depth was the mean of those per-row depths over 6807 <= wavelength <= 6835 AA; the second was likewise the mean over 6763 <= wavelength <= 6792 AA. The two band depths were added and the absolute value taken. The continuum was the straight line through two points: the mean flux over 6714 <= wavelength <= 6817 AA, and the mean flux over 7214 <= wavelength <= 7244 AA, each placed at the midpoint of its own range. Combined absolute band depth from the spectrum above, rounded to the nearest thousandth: 0.022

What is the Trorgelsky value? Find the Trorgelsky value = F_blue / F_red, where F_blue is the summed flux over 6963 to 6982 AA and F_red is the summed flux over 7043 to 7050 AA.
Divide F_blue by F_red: 2.9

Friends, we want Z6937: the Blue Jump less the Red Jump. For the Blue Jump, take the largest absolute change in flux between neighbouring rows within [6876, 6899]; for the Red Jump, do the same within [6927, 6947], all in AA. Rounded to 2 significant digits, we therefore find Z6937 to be 3.2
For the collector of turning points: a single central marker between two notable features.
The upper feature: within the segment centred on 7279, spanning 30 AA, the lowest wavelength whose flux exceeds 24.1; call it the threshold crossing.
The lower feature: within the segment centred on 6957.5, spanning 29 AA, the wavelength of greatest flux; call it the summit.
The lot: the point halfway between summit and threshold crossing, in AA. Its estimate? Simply 7114.9 AA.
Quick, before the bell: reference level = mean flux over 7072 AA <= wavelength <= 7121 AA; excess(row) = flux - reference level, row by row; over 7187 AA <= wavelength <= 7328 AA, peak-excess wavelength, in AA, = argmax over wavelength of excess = 7202.24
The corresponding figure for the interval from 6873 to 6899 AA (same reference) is 6893.94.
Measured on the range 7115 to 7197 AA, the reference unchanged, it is 7123.07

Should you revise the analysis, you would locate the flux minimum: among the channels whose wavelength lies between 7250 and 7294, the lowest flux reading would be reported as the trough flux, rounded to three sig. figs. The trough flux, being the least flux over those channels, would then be 19.3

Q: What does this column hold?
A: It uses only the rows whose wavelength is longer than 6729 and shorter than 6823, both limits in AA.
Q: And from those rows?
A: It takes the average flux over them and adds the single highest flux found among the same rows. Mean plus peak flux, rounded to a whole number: 59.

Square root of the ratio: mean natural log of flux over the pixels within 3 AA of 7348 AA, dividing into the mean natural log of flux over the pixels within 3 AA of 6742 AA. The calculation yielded 0.98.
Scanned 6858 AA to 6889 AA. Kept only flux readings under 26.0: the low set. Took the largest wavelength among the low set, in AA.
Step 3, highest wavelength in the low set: 6887.59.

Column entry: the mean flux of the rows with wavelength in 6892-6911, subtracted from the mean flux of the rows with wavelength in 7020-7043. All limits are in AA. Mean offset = -0.9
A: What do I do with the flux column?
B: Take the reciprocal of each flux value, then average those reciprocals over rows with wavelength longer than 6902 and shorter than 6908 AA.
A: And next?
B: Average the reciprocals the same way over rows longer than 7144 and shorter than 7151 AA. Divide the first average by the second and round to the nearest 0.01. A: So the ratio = 0.95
